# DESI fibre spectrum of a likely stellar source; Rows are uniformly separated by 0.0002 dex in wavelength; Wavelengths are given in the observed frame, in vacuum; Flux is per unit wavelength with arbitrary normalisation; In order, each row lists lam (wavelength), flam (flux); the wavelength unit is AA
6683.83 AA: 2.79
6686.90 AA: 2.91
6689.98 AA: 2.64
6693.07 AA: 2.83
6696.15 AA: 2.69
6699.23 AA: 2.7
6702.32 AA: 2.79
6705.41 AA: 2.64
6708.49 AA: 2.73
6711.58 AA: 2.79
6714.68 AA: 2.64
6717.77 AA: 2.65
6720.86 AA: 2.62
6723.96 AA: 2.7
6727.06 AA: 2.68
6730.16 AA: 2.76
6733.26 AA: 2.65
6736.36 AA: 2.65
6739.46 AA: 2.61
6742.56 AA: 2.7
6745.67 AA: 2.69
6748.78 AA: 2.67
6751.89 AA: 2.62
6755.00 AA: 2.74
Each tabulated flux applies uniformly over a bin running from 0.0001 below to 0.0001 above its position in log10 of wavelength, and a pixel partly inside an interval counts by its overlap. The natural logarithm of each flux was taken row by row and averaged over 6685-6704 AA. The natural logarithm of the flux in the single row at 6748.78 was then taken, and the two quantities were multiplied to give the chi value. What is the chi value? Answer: 0.996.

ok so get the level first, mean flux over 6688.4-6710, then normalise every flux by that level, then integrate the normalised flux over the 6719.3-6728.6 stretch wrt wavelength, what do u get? 9.12 AA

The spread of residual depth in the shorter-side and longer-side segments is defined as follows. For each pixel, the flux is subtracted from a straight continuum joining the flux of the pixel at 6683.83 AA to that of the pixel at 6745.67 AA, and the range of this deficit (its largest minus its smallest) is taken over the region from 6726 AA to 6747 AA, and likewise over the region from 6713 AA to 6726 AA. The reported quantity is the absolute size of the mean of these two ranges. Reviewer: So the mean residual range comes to 0.110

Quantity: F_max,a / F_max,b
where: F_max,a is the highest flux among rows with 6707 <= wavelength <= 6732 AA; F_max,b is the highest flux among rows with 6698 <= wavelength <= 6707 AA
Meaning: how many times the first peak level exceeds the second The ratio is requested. 1.000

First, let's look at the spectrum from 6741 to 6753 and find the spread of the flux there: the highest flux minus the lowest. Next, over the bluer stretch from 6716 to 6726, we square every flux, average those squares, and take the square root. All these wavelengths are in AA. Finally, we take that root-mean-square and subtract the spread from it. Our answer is 2.58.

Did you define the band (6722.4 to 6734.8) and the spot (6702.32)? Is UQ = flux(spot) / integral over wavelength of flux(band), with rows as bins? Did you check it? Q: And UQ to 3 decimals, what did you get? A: 0.083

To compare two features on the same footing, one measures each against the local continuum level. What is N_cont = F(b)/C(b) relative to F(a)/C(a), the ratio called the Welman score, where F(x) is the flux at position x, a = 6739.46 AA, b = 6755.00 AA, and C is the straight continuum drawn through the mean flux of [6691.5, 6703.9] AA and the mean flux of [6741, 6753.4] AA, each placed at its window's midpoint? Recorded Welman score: 1.06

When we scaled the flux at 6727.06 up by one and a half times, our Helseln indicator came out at 4.02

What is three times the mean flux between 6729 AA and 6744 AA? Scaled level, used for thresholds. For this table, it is 8.02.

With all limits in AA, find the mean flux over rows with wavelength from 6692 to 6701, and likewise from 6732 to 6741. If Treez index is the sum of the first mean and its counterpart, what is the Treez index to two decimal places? 5.38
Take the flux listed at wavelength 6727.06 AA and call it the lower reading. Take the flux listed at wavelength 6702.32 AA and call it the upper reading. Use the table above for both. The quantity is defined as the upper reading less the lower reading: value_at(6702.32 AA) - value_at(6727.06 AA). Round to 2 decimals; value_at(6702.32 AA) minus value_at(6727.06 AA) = 0.11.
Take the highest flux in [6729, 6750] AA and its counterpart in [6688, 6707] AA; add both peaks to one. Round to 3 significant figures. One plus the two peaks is 6.59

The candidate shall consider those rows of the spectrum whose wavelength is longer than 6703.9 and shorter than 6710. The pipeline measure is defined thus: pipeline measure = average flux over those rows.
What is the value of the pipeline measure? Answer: 2.69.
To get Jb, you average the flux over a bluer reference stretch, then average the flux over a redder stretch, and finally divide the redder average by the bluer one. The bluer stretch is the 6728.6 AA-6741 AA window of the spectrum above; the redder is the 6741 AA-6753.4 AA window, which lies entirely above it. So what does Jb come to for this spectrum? 1.00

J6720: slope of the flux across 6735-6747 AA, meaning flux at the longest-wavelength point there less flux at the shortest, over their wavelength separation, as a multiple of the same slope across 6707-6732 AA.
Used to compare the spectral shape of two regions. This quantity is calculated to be 3.1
